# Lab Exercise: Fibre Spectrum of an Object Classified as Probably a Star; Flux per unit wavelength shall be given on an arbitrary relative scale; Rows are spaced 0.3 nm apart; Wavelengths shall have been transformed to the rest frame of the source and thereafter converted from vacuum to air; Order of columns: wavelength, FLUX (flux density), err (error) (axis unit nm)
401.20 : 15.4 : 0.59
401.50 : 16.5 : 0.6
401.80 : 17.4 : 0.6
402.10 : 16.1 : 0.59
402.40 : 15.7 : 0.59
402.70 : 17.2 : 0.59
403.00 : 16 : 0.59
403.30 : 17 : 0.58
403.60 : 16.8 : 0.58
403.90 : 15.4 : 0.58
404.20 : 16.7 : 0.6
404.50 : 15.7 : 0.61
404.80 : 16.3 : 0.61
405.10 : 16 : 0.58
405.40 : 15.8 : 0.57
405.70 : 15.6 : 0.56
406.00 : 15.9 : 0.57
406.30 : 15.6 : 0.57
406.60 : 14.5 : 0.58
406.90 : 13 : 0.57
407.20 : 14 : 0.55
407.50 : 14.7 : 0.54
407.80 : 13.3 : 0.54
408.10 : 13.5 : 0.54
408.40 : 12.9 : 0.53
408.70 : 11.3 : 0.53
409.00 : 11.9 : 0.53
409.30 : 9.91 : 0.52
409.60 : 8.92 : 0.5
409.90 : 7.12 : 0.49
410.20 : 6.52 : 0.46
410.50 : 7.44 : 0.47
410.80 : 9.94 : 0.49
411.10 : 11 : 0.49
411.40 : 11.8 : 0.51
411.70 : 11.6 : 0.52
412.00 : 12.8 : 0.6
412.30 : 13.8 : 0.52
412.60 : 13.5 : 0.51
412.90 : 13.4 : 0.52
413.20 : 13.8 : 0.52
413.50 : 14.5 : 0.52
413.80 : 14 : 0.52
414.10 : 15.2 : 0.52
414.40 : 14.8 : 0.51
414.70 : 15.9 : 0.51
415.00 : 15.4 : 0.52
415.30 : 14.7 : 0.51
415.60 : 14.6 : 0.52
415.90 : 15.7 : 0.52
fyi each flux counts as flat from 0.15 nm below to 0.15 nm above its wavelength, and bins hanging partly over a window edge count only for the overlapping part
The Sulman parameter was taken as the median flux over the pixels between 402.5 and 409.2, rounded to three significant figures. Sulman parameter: 15.6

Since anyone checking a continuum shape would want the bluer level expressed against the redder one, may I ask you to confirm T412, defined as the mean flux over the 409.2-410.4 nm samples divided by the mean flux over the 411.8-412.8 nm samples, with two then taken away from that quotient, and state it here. -1.4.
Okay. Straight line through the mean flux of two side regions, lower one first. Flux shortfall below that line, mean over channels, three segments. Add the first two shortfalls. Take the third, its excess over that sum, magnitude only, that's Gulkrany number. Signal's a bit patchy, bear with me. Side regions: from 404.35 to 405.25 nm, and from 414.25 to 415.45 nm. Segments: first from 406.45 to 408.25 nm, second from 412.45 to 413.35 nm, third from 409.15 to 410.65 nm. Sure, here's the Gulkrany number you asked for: 3.9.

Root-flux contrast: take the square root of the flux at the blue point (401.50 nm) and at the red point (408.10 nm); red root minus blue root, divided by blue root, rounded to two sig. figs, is -0.095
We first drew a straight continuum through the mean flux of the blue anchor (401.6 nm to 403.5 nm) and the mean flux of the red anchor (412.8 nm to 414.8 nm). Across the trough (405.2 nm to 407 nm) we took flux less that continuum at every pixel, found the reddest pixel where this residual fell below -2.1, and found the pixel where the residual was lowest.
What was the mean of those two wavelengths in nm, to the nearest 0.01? 406.90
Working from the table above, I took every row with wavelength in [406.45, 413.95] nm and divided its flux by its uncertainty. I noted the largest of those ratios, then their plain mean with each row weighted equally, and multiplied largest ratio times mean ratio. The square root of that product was 25.2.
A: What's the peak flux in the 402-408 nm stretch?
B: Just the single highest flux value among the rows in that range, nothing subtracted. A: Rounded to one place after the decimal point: 17.2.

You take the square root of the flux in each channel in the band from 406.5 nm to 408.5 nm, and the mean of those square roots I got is 3.70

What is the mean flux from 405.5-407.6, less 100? -85.2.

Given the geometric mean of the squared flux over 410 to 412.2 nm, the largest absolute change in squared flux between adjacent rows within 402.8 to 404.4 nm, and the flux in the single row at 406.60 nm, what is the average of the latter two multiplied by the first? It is 2917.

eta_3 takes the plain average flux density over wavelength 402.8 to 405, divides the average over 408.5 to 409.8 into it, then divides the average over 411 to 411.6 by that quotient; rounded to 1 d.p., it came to 7.4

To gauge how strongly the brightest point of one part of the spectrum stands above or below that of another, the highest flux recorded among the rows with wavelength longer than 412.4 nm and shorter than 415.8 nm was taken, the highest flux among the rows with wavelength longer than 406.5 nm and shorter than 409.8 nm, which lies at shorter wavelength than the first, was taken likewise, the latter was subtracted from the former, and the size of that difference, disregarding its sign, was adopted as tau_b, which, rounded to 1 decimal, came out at 1.2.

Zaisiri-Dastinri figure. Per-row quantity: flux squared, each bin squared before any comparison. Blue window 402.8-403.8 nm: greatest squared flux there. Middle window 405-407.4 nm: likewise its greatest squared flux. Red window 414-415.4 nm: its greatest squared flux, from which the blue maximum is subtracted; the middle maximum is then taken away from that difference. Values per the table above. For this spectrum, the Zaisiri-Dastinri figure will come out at -292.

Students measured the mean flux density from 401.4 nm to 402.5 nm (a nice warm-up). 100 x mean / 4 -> 411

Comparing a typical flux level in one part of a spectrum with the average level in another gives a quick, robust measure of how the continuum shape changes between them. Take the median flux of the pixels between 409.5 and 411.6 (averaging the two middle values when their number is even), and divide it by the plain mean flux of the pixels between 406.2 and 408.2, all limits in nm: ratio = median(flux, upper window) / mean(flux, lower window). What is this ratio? 0.63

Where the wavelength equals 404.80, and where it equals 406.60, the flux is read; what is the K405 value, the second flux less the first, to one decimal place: -1.8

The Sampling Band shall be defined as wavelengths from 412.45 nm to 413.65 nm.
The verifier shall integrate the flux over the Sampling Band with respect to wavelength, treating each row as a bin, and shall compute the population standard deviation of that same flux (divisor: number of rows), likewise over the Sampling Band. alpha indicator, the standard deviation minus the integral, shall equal -16.1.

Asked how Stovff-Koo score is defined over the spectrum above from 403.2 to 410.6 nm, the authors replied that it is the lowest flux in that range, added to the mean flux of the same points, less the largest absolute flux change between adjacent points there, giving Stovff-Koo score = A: 18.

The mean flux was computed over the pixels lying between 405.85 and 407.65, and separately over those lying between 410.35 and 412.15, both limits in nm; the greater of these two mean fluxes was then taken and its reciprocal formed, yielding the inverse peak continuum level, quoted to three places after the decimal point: 0.068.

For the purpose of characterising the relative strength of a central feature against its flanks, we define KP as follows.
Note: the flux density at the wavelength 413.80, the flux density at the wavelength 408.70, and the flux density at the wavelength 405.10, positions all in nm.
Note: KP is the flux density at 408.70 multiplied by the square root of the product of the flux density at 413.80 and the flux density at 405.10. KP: 169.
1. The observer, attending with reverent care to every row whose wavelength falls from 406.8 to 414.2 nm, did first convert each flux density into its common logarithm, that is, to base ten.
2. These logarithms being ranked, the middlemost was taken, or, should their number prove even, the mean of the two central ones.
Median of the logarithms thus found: 1.11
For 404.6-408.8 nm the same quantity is 1.16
